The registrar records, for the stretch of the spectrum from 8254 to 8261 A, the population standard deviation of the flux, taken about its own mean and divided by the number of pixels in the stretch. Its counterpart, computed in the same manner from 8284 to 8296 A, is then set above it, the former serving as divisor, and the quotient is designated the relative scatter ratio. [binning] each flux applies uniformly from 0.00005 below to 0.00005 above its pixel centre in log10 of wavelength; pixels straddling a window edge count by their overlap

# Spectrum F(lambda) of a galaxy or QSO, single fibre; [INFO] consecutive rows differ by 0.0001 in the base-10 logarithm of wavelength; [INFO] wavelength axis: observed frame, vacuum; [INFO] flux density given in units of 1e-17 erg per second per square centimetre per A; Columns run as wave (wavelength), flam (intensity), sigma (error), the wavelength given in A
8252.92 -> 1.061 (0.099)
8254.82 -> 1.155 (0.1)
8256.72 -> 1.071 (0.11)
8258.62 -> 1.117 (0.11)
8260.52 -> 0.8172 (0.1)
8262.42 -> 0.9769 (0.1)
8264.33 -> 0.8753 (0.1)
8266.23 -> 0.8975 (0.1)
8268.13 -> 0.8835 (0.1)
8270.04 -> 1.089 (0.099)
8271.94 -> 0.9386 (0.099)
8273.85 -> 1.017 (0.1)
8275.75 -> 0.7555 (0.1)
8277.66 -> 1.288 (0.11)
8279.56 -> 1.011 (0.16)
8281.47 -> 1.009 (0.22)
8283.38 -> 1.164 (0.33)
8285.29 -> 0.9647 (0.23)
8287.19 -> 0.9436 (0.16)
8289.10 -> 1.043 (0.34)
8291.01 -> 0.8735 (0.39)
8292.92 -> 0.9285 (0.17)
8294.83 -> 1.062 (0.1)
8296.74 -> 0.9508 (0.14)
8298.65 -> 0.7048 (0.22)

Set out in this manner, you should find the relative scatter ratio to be 0.49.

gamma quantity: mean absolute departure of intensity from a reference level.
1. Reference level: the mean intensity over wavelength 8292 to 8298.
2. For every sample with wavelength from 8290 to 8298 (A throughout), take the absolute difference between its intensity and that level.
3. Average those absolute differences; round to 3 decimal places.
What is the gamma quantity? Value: 0.068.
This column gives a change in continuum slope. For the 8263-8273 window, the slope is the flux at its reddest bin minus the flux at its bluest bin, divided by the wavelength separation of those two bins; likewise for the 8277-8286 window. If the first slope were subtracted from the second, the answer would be -0.05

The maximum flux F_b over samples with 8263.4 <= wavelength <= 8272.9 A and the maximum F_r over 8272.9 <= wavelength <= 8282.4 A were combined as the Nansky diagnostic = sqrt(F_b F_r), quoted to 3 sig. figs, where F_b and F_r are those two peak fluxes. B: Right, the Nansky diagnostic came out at 1.18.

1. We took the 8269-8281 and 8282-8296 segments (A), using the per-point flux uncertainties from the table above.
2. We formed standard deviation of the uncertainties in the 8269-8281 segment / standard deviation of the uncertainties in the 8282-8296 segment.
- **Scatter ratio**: 0.22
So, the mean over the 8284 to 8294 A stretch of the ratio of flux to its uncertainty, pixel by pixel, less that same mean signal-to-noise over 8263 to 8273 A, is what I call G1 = -5.2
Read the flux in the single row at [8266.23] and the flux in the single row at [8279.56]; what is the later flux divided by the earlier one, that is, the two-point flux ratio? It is 1.13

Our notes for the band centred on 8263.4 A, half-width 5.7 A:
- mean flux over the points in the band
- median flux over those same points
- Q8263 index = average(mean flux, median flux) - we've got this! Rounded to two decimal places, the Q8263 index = 0.91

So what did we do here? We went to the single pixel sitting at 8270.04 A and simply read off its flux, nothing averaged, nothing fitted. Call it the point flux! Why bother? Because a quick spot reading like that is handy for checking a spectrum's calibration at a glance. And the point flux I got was 1.089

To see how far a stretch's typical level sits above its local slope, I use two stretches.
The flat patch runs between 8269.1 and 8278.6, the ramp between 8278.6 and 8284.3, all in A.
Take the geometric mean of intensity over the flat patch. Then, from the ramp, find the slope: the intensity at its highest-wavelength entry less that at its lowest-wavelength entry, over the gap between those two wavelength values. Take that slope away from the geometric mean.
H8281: 0.96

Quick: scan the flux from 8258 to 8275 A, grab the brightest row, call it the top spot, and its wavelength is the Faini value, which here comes 8258.62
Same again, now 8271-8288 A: 8277.66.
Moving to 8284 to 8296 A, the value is 8294.83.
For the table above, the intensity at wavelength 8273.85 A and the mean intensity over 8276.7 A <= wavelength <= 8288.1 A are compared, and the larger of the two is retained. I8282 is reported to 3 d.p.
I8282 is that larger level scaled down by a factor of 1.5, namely 0.709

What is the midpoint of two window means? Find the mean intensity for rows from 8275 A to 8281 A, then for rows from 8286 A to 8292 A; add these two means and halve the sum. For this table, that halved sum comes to 0.99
